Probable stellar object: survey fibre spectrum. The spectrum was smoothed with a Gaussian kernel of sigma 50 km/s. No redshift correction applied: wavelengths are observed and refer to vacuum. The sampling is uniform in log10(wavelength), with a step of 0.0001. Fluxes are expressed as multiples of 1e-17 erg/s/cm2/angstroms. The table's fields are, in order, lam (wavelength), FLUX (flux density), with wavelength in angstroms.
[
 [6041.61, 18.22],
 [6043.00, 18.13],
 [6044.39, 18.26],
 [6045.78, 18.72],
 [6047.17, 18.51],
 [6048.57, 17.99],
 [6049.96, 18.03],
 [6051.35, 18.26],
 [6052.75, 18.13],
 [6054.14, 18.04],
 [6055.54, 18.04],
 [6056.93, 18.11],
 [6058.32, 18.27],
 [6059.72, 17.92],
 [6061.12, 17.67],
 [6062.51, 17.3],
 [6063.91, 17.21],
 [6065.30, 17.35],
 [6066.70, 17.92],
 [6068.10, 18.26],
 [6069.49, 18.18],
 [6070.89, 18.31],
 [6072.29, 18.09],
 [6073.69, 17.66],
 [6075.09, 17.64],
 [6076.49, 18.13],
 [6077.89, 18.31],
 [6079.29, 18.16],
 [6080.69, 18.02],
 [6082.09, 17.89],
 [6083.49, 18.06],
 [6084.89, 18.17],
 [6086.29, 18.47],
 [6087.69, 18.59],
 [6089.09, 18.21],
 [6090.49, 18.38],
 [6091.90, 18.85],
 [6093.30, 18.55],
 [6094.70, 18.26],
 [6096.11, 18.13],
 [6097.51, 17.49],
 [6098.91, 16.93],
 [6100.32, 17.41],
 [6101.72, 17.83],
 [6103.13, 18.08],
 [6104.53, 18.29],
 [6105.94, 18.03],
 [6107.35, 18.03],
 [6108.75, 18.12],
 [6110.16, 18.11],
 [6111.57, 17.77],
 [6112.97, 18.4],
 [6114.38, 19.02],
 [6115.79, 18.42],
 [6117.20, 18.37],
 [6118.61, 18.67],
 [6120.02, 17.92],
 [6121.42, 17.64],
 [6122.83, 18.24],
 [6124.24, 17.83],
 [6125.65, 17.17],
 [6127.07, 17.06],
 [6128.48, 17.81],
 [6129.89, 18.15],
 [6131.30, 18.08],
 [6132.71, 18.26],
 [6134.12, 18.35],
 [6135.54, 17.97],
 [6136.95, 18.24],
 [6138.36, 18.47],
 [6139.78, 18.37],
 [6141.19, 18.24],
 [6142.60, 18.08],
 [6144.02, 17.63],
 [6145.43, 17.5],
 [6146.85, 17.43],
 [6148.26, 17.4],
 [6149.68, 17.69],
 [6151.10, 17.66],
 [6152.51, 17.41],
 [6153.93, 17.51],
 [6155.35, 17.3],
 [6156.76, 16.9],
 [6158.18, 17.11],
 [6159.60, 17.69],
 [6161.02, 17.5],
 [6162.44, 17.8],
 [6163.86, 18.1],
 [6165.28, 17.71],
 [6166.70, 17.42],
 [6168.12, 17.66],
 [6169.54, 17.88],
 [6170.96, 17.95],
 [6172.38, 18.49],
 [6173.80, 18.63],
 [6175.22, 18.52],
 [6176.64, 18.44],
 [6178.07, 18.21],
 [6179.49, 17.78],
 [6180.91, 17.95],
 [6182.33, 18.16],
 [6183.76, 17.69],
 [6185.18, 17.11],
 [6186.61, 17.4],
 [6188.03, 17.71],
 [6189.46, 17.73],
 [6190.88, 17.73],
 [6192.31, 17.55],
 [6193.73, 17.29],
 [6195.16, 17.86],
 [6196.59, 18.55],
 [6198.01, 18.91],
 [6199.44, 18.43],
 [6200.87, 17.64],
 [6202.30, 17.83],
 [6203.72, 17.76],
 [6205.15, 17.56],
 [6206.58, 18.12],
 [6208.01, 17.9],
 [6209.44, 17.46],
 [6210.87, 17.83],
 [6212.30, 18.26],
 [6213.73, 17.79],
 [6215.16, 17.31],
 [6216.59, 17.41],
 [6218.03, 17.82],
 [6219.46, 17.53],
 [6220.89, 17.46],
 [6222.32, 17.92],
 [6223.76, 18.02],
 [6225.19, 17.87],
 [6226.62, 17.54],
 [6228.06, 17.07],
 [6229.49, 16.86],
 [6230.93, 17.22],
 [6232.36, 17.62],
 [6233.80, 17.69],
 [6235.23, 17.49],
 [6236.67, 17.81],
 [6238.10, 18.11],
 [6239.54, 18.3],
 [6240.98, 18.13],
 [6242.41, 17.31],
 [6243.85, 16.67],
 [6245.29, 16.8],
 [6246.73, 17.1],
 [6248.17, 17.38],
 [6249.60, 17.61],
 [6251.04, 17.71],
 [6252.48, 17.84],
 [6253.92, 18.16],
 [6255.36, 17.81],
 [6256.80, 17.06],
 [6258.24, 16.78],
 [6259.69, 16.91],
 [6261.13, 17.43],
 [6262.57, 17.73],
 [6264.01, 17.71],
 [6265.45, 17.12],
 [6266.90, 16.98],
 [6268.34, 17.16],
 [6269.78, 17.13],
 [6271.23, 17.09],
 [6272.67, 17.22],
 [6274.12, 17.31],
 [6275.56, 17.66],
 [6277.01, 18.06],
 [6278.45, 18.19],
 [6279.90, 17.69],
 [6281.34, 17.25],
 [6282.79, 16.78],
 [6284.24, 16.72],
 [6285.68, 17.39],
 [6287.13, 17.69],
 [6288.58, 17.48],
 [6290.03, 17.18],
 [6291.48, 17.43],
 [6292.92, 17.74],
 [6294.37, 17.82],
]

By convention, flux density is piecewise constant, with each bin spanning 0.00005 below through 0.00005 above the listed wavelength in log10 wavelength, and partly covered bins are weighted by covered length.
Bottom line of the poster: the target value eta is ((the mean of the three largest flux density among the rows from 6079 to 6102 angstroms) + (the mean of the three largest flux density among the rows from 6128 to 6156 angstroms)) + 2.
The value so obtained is 39.1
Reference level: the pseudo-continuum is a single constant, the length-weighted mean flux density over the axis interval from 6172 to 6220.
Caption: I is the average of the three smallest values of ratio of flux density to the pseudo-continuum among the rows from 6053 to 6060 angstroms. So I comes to 1.01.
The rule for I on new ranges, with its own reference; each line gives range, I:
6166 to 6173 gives 0.99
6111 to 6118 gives 1.02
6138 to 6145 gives 1.01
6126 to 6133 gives 0.99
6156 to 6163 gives 0.96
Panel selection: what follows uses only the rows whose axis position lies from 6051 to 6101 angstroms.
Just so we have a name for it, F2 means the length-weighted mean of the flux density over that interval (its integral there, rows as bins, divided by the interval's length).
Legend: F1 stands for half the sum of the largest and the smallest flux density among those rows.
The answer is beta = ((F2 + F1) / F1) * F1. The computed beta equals 35.90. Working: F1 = 17.9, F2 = 18.01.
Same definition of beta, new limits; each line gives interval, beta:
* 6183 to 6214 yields 35.83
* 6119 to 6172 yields 35.46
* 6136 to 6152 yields 35.82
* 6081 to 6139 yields 36.07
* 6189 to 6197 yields 35.68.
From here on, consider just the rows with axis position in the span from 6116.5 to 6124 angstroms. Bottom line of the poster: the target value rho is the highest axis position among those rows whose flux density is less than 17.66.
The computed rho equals 6121.42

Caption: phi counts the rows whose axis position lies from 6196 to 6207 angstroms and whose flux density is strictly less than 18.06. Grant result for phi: 4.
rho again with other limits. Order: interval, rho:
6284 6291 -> 6290.03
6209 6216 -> 6215.16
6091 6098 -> 6097.51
